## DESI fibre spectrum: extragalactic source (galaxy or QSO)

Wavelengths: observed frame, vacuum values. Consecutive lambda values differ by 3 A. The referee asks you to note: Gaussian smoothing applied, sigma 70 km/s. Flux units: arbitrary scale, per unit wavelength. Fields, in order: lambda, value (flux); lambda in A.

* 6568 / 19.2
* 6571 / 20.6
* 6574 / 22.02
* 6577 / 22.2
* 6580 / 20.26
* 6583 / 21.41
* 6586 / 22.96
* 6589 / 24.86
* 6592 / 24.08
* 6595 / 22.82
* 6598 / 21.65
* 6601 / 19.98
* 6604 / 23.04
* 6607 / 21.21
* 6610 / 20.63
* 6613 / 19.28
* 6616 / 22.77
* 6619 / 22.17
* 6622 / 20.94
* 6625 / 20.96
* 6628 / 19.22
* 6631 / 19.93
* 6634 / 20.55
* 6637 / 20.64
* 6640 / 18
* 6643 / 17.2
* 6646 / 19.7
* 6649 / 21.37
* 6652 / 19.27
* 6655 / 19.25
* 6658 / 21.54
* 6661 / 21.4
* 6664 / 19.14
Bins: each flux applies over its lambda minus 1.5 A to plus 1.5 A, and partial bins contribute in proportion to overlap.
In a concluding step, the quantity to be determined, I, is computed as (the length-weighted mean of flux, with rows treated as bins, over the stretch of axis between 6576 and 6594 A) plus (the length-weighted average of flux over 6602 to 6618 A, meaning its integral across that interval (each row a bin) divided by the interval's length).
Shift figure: 44.0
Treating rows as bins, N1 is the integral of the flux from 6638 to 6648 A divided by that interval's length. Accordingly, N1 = 18.6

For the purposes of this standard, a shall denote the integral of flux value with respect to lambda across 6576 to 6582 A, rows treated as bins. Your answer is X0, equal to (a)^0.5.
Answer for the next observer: 11.3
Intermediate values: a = 127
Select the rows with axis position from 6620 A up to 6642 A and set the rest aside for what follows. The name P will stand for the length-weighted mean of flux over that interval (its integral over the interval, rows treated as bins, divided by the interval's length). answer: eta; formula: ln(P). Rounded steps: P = 20.0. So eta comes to 3.00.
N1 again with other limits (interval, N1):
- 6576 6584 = 21.2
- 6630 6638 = 20.4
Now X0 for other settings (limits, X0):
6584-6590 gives 11.9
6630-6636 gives 11.0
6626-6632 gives 10.9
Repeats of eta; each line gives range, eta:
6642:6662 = 3.00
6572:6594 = 3.11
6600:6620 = 3.06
